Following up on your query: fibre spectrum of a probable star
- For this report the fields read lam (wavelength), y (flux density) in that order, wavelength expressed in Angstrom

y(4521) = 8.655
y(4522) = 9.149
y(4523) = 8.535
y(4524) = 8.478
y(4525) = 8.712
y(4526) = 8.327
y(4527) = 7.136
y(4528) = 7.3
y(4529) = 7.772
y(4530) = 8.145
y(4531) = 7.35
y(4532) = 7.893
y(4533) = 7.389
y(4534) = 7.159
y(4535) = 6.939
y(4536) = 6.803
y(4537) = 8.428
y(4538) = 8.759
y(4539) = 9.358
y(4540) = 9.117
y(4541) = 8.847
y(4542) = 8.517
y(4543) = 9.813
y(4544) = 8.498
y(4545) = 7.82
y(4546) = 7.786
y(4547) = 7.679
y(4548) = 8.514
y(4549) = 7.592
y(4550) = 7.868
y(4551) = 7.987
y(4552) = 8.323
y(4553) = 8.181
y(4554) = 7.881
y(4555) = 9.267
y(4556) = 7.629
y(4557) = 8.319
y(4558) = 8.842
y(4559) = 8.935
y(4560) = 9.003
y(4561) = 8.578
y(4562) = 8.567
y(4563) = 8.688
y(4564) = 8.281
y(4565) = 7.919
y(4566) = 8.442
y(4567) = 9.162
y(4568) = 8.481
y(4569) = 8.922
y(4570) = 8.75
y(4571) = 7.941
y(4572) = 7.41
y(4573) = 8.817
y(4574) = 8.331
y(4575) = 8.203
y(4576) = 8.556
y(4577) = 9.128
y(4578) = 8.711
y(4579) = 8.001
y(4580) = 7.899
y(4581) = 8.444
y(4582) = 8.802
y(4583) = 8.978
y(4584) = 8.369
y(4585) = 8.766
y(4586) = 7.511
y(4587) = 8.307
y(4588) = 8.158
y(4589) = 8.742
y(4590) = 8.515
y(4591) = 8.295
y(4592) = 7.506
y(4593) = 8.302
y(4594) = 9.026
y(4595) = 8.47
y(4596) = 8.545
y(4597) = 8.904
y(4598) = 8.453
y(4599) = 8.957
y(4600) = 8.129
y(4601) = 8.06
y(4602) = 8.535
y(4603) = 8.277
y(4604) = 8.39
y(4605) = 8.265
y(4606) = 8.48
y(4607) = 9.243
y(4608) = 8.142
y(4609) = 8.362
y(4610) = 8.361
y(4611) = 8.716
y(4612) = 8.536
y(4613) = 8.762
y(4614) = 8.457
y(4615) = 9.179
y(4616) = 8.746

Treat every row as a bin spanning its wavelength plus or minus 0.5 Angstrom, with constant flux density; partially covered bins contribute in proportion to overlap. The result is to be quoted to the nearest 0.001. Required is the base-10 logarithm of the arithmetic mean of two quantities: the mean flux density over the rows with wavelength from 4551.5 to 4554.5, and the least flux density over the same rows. 0.903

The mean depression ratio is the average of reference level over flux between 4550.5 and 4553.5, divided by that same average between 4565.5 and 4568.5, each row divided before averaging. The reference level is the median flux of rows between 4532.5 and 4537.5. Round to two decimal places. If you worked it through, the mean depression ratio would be 1.06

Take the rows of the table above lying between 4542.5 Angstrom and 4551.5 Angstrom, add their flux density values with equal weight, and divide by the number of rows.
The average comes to 8.17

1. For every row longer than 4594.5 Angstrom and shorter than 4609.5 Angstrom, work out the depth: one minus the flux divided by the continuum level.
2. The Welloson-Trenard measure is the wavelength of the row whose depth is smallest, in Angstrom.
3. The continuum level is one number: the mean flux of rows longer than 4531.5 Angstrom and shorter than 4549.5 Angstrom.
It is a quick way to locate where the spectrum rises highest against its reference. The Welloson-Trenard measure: 4607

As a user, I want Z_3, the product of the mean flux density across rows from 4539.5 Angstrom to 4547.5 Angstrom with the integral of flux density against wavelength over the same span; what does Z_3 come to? 579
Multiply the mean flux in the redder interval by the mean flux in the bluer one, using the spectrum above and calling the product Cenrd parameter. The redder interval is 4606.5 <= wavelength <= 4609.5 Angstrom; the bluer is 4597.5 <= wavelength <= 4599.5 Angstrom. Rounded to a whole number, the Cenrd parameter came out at 75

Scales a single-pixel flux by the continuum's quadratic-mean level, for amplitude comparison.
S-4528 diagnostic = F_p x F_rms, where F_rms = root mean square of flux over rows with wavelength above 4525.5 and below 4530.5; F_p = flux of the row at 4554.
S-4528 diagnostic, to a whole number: 61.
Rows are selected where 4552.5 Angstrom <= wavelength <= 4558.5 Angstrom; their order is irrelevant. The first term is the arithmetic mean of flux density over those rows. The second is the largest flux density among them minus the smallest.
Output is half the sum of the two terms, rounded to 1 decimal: 5.0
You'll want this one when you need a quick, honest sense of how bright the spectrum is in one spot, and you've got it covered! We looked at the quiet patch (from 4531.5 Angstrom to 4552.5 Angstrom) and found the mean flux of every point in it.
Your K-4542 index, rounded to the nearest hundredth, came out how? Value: 8.15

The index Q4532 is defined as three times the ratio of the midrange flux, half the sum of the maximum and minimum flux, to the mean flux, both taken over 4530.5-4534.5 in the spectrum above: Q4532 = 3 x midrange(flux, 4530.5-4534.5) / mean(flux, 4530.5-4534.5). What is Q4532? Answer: 3.03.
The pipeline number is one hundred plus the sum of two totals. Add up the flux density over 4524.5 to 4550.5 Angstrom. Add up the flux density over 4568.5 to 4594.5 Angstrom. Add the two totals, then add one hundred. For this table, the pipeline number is 528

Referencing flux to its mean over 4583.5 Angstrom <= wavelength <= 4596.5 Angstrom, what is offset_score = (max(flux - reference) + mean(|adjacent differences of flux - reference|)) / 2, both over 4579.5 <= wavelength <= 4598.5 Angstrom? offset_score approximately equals 0.59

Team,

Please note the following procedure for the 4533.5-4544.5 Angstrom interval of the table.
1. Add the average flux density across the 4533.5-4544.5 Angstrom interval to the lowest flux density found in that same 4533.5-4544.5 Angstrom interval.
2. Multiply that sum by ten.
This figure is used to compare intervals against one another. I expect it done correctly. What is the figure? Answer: 152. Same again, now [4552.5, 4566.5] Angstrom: 161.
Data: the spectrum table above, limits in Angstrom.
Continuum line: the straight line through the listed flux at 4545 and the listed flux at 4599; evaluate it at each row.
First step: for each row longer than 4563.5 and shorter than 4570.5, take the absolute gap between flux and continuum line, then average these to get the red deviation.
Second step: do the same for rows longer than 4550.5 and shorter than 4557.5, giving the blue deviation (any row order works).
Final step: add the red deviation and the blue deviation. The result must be 0.75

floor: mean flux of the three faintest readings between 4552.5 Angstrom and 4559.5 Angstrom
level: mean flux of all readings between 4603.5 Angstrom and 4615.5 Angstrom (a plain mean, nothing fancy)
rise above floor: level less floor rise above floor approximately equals 0.68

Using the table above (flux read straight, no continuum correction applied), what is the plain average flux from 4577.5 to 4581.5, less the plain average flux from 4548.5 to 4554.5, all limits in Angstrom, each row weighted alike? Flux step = 0.29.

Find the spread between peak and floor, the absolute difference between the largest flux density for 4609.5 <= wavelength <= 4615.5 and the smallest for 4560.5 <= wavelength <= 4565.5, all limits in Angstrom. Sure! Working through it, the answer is 1.26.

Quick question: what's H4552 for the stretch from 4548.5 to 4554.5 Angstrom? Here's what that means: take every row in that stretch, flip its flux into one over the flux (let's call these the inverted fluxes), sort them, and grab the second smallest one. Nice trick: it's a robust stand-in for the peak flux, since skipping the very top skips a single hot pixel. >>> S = 0.122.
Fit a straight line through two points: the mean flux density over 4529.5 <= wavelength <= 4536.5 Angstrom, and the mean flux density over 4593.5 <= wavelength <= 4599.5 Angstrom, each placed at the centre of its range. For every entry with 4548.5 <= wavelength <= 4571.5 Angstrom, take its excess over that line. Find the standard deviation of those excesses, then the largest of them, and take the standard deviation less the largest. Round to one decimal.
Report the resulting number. -1.0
